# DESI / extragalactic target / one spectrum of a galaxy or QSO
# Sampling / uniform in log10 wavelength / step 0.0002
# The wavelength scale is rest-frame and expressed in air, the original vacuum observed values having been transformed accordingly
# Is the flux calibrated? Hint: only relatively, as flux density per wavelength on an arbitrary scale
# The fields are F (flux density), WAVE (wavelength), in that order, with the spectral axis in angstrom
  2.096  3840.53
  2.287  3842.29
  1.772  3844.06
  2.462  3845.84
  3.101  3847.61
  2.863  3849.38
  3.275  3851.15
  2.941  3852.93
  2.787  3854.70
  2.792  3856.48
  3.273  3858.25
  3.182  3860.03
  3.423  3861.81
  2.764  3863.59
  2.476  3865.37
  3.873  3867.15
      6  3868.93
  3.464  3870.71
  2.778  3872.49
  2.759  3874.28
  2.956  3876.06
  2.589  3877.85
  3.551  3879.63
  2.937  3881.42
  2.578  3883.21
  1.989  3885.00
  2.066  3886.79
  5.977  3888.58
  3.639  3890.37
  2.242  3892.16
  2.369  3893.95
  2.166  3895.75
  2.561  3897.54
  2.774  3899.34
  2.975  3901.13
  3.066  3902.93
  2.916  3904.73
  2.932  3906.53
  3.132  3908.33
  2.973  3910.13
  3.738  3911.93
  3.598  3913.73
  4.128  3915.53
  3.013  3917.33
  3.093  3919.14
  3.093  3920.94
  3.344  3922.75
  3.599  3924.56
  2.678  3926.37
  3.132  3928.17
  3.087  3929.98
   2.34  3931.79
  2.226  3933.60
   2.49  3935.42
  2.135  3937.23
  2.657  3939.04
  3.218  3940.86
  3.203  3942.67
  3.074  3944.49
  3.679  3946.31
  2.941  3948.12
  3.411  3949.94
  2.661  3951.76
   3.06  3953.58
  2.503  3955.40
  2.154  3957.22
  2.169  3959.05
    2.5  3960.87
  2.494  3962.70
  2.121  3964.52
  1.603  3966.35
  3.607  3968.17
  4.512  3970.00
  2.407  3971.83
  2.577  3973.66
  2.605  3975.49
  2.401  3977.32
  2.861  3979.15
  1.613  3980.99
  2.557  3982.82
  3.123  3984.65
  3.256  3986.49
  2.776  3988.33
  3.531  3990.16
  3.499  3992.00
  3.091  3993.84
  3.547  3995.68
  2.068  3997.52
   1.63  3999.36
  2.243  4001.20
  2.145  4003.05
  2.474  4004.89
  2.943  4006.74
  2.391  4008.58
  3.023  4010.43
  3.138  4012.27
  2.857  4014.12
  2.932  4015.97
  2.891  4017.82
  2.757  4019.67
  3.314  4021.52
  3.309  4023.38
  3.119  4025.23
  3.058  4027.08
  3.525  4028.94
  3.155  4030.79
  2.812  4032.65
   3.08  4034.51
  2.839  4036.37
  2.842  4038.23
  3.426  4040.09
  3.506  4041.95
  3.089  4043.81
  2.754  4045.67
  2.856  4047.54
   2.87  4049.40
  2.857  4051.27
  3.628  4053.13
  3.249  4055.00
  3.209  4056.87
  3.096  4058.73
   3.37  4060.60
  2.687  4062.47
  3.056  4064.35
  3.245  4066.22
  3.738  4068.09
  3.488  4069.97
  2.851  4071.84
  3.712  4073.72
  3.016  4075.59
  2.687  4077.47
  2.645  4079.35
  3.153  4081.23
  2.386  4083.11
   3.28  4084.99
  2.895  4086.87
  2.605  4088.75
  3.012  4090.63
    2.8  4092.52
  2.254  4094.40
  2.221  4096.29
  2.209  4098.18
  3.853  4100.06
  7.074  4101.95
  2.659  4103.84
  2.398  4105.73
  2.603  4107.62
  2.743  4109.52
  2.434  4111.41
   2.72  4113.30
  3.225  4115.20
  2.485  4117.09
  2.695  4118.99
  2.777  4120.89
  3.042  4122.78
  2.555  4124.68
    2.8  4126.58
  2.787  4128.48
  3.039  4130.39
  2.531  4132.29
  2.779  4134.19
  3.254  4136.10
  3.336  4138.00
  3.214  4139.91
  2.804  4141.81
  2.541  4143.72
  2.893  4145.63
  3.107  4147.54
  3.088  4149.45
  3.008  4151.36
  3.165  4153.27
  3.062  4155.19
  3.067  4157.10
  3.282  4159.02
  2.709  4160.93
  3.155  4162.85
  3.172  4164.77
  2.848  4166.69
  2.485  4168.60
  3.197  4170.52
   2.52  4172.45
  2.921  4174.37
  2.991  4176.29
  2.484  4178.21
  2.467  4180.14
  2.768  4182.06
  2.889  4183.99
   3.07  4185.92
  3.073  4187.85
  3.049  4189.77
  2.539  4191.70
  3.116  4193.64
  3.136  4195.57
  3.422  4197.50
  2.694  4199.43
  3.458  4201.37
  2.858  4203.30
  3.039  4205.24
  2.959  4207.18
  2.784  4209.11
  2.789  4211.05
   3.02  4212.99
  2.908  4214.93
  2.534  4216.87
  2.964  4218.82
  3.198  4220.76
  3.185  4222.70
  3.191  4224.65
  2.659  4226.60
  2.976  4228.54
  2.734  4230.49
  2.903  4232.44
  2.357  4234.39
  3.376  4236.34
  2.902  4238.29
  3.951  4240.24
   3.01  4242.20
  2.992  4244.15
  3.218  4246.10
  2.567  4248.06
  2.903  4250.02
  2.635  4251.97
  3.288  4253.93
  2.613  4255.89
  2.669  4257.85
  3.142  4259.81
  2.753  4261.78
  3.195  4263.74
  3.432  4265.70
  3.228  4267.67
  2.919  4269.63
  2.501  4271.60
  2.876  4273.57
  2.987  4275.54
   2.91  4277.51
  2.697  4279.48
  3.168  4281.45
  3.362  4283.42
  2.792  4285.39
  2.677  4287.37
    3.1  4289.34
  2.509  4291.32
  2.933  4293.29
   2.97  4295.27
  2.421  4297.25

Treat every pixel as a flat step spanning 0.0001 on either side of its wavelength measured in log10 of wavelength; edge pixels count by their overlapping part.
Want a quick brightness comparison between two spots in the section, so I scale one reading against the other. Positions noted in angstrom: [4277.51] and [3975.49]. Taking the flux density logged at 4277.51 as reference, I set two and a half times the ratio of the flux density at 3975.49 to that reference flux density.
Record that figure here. 2.2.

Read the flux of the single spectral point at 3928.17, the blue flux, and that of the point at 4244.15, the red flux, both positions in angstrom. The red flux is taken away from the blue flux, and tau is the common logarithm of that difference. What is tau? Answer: -0.85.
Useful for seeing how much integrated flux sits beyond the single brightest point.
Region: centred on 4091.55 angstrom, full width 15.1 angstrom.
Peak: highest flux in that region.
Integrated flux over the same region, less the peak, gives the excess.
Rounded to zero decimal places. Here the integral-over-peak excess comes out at 37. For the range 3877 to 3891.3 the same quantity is 39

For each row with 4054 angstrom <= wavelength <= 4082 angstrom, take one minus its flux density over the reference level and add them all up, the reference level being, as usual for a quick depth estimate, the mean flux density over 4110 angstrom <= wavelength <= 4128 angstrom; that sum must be -2.2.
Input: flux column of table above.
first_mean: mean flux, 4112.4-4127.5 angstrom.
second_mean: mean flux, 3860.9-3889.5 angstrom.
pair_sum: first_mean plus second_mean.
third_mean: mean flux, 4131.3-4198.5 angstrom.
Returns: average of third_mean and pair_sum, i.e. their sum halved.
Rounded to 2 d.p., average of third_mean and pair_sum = 4.50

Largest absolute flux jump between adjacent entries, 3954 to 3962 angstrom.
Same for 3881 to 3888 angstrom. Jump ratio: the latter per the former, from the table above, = 1.7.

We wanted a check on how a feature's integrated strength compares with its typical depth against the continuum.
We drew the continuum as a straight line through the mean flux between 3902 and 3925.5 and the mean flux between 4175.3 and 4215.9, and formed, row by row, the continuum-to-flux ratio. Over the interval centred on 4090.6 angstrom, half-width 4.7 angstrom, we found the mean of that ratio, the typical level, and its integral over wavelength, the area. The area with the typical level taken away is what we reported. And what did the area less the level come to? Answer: 9.6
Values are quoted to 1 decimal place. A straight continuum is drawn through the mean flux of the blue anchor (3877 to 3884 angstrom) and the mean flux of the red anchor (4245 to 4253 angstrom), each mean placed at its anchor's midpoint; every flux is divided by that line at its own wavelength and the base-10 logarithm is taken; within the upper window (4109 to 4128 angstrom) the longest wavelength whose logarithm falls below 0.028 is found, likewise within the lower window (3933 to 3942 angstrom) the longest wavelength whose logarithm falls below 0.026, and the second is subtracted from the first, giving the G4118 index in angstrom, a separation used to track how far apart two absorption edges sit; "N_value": 187.5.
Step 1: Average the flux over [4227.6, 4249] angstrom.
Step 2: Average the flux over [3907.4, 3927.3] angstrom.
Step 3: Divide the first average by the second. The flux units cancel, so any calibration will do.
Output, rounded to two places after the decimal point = 0.91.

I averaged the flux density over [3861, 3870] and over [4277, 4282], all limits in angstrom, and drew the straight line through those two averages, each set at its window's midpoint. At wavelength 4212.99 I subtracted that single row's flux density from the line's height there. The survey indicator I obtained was 0.0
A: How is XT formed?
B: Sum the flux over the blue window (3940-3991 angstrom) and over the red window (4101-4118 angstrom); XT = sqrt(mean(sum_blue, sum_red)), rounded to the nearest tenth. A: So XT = 7.3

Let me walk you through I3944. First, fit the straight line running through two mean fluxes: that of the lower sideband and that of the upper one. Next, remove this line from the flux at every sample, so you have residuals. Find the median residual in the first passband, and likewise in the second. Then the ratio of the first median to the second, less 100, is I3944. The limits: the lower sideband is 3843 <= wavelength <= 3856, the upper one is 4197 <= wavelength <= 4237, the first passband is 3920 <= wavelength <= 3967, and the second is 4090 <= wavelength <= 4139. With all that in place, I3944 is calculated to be -99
